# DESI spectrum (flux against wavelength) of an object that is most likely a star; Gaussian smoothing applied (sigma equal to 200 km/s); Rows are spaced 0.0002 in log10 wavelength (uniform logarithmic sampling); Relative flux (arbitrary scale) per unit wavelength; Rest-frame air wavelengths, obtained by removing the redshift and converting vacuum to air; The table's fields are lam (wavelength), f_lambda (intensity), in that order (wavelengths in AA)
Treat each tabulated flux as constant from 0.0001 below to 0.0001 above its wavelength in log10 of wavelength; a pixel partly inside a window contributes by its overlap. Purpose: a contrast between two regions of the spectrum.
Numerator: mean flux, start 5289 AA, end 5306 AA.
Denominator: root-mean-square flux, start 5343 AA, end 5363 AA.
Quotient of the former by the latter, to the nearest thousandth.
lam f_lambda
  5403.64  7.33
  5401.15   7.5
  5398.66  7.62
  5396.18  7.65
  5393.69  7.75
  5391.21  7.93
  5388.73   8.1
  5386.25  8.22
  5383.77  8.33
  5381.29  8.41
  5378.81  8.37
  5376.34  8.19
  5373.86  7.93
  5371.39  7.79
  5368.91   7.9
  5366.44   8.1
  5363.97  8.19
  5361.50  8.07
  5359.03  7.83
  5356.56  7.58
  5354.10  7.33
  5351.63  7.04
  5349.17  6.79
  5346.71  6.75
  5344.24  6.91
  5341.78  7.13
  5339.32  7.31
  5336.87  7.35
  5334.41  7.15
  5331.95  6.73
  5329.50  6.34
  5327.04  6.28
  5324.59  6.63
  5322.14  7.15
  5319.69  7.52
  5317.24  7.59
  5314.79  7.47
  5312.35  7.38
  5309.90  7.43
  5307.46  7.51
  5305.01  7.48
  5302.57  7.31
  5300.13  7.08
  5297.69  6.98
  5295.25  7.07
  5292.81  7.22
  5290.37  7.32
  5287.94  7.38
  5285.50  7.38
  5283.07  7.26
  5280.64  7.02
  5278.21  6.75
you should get 0.987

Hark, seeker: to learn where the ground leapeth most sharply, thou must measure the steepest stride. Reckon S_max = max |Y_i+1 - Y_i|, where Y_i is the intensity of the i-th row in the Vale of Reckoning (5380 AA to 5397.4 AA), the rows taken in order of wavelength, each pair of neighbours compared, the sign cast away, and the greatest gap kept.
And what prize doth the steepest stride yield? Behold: 0.18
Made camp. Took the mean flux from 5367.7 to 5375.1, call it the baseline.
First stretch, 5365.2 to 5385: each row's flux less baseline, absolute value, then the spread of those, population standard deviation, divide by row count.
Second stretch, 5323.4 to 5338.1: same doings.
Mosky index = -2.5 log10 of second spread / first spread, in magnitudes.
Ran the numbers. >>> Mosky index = -0.8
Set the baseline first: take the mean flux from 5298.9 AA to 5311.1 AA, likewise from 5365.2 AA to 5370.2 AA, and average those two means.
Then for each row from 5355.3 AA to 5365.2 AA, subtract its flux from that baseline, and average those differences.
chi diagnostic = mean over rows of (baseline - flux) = -0.24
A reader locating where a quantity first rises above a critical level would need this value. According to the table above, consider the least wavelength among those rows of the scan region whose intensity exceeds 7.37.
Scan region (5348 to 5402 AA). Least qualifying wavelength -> 5356.56 AA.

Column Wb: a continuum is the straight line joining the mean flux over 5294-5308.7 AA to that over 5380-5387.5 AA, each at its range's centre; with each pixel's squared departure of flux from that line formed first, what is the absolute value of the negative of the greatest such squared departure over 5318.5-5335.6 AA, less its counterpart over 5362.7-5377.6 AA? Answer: 1.8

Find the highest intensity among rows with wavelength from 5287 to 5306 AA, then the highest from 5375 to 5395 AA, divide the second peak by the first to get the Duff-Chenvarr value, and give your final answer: 1.12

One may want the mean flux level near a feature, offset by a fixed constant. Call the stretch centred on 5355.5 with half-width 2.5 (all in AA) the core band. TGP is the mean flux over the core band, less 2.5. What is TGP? 5.0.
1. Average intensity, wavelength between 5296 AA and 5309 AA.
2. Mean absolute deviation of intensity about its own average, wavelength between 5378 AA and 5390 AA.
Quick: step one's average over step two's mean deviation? 72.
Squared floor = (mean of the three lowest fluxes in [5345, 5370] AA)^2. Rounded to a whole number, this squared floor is 47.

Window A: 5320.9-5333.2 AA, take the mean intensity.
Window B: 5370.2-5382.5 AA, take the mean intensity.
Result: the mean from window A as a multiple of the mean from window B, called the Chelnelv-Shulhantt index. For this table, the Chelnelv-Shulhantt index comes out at 0.81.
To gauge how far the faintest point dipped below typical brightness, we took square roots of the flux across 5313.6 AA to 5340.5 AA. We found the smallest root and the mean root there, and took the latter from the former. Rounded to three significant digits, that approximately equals -0.147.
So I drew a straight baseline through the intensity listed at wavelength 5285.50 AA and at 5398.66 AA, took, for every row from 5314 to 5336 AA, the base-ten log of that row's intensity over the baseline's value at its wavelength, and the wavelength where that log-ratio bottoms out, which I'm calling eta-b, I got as 5327.04 AA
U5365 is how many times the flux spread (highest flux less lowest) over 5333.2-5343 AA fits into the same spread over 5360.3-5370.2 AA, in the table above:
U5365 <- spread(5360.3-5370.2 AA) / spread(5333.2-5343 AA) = 1.3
